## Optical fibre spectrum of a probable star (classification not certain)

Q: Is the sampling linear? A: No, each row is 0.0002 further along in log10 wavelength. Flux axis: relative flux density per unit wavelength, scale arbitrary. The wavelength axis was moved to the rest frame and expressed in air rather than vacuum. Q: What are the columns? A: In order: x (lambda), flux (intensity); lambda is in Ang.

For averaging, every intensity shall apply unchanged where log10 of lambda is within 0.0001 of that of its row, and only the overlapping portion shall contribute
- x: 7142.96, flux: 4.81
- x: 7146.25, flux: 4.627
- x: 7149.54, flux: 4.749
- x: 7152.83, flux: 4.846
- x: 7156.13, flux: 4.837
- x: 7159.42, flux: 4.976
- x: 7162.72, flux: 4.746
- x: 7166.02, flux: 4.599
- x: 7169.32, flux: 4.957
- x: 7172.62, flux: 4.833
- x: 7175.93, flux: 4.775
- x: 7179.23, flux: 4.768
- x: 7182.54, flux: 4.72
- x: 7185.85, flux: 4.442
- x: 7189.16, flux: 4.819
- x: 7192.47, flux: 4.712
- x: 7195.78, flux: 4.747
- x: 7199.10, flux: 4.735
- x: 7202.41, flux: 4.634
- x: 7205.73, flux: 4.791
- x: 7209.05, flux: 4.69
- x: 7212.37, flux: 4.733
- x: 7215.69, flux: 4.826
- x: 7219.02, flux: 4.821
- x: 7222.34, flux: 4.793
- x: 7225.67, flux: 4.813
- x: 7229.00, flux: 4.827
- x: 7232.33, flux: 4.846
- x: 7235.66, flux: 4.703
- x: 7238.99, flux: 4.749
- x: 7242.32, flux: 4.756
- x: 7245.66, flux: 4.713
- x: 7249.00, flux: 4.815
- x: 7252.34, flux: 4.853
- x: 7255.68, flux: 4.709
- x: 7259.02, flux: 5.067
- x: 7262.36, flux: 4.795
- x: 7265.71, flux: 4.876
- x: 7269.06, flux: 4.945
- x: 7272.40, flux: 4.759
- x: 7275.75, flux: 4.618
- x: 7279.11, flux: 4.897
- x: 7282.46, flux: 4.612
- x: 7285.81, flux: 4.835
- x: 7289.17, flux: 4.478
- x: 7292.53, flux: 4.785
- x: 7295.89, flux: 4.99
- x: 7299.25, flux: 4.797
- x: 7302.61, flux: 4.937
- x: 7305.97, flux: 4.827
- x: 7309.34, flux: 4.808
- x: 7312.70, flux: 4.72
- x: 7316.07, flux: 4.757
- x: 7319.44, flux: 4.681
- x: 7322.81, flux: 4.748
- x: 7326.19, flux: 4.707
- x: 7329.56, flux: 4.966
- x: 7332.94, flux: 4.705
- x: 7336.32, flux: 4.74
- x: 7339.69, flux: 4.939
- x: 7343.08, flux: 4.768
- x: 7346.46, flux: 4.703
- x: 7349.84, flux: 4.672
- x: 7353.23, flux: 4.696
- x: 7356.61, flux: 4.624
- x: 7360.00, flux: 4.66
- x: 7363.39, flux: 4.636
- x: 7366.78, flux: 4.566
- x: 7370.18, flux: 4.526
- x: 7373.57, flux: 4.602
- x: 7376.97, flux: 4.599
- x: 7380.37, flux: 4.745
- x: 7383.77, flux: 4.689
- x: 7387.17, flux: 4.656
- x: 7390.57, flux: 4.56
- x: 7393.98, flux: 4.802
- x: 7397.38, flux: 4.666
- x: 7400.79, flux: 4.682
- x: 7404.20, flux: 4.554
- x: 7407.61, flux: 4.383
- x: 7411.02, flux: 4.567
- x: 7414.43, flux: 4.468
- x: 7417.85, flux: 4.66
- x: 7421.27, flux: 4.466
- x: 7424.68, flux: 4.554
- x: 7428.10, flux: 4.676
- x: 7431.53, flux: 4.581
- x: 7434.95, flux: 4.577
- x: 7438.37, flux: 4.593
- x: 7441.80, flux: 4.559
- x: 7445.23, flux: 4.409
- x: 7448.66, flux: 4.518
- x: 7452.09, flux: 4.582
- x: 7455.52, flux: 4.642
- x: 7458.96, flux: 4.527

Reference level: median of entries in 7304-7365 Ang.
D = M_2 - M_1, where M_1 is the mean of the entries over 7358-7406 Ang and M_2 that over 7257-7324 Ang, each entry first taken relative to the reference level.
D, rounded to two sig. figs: 0.16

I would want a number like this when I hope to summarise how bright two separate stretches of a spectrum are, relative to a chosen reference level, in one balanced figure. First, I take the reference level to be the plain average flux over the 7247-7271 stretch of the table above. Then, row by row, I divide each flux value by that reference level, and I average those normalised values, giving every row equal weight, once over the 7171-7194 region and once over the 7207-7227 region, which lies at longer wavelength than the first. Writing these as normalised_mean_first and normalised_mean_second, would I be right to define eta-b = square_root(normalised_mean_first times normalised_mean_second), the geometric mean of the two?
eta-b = 0.977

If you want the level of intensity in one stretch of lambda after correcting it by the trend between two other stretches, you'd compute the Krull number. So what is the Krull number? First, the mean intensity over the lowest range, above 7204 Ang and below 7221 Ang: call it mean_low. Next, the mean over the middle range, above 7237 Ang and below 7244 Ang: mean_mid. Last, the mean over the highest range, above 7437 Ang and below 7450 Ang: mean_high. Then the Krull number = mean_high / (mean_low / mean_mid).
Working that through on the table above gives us 4.50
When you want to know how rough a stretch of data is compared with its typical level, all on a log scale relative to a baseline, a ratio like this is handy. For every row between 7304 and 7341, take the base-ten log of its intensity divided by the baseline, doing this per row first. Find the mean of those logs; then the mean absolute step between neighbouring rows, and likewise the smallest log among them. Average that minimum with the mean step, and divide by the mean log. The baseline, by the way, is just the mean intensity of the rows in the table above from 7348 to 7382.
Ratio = 0.5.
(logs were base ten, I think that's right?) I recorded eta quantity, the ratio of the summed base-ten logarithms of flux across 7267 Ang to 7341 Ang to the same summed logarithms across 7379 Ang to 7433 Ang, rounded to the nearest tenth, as 1.4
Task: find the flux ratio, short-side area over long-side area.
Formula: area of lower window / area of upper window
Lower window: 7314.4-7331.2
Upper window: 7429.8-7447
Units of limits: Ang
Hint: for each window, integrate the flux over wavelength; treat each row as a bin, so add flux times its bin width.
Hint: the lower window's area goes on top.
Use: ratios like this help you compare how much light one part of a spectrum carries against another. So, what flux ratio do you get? 1.03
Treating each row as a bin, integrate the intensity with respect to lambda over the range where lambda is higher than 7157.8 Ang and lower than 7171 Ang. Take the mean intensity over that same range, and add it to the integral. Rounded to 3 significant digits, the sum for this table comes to 68.4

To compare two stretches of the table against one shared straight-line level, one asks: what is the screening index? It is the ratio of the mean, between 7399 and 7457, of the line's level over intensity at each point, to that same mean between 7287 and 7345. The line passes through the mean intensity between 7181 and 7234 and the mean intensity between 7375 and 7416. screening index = 1.03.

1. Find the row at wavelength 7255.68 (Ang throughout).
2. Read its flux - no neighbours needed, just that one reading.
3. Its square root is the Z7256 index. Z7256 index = 2.17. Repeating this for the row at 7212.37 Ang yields 2.18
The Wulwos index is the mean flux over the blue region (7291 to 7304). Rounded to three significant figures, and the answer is 4.88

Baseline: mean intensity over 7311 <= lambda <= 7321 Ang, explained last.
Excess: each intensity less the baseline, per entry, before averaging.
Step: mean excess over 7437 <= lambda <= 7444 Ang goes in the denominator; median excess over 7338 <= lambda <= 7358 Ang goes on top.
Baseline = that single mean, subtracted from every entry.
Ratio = 0.14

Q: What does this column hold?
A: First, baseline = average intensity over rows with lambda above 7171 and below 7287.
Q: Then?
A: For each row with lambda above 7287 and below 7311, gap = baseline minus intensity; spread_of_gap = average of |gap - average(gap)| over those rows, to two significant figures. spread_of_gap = 0.10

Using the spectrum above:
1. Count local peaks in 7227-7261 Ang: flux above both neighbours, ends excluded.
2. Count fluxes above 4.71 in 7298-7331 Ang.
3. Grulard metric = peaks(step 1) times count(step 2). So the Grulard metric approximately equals 24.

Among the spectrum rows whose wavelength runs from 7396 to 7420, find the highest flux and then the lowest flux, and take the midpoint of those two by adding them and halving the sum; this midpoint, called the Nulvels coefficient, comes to 4.53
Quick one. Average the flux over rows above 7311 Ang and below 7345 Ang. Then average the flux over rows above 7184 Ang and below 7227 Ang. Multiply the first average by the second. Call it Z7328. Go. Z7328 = 22.60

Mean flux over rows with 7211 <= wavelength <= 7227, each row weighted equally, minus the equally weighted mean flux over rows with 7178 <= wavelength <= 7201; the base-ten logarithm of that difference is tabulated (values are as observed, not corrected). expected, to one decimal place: -1.0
